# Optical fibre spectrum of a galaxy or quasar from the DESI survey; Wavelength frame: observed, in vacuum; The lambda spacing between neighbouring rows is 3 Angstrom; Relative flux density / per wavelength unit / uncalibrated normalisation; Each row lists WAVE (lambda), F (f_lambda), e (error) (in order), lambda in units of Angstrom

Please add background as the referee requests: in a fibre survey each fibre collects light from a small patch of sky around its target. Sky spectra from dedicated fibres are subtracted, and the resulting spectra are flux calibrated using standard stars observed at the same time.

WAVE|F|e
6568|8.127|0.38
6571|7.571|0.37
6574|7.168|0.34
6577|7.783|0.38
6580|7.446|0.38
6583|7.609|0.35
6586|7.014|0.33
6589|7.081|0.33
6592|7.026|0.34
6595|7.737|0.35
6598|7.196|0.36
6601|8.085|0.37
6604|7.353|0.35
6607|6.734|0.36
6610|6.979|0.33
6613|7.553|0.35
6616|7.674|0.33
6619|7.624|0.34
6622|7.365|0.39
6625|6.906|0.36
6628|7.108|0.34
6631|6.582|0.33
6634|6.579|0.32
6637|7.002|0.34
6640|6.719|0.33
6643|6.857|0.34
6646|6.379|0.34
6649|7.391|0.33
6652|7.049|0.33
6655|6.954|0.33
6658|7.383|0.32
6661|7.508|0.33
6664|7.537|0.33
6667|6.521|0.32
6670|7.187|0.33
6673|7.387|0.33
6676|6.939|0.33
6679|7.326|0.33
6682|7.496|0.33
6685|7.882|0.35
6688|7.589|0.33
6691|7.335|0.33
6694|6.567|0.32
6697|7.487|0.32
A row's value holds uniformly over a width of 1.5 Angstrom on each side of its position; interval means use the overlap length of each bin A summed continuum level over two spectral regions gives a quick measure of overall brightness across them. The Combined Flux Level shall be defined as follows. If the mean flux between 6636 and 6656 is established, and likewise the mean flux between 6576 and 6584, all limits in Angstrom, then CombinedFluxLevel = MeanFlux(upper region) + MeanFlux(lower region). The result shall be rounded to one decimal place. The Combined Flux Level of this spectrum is 14.5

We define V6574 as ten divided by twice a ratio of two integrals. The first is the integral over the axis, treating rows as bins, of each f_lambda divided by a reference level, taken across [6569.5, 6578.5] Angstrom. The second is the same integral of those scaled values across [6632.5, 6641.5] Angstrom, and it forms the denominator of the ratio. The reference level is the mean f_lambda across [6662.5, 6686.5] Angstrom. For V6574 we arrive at 4.5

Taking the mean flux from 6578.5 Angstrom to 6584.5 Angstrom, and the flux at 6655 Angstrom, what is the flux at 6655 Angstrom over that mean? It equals 0.92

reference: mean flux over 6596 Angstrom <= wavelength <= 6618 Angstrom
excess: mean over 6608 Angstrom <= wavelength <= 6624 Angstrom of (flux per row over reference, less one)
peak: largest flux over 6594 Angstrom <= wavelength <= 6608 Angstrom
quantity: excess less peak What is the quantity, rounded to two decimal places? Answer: -8.08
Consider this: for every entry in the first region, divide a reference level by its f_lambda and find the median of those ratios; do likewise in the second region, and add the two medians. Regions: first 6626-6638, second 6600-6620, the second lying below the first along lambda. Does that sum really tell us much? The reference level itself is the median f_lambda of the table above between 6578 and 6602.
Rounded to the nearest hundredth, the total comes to 2.05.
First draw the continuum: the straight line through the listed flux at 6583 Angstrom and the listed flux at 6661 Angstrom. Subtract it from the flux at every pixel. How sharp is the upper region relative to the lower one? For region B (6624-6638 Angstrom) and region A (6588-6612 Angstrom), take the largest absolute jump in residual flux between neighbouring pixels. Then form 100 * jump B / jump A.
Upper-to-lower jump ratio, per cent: 58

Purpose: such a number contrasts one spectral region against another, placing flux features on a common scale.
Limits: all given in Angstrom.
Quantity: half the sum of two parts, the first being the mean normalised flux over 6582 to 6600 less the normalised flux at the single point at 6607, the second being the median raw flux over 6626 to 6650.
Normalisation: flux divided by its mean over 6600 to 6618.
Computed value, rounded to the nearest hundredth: 3.43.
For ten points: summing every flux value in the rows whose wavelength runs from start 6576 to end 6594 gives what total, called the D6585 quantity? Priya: 43.96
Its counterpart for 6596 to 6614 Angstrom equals 43.90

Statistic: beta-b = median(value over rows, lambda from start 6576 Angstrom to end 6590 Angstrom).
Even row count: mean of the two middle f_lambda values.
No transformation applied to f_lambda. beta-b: 7.4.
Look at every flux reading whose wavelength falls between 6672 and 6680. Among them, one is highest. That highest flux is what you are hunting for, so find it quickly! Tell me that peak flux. 7.387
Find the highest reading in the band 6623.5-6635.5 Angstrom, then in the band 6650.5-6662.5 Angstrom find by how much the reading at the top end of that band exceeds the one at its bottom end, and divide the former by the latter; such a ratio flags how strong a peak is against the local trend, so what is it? 15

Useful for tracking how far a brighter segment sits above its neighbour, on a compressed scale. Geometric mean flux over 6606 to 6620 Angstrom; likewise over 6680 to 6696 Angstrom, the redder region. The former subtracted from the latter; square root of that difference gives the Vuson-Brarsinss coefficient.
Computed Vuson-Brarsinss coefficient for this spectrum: 0.24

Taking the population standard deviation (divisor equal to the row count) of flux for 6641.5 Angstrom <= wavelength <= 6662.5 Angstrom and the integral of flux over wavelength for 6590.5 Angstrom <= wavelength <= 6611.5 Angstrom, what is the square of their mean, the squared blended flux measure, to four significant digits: 5905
